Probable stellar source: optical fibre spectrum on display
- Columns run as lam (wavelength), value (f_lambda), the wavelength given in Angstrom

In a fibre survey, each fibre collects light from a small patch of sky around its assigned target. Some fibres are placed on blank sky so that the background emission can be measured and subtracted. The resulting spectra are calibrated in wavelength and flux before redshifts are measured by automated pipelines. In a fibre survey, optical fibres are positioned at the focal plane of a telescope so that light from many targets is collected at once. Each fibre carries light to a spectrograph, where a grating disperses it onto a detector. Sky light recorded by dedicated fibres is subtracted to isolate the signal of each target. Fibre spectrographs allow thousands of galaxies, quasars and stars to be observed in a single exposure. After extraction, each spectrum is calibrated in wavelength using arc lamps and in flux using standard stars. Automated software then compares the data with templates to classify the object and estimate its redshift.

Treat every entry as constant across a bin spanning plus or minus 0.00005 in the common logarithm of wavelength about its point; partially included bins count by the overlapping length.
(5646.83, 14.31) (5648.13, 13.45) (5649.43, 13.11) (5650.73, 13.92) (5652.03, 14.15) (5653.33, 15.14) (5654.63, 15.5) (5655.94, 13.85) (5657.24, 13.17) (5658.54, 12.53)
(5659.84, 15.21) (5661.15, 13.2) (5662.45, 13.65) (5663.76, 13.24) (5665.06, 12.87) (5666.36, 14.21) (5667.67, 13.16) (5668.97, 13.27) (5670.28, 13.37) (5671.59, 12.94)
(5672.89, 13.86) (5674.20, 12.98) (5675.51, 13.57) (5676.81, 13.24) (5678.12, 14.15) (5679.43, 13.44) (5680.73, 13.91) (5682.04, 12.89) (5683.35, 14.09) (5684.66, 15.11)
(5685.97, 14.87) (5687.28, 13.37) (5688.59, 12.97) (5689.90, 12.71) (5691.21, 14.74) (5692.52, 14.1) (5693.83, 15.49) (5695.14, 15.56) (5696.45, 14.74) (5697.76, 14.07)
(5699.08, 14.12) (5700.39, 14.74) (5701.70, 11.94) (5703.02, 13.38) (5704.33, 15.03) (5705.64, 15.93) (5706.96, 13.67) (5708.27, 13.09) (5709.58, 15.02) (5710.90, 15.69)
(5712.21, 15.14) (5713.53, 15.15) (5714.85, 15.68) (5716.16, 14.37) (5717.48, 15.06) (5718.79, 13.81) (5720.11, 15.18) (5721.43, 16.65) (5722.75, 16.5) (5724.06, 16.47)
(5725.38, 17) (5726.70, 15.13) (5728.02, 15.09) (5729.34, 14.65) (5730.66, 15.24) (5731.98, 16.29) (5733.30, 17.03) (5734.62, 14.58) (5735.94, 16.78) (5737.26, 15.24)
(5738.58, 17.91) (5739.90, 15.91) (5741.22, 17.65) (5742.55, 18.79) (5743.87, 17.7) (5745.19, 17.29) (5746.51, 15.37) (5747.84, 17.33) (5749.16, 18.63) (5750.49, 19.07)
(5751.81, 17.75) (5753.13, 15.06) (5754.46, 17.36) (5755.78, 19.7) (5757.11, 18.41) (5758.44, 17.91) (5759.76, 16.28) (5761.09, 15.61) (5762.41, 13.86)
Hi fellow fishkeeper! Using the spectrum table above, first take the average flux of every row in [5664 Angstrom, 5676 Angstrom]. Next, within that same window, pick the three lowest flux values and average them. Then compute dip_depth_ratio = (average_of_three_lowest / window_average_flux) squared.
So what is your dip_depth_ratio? 0.94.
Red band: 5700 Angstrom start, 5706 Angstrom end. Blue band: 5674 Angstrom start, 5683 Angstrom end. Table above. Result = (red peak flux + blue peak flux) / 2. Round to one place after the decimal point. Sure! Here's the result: 15.0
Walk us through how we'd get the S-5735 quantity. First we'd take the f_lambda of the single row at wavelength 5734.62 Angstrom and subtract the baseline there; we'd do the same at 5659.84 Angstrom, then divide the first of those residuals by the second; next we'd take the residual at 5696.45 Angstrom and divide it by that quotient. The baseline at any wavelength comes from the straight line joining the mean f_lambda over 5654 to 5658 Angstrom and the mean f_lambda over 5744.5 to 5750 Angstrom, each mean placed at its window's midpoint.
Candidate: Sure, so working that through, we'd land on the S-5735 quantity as 0.3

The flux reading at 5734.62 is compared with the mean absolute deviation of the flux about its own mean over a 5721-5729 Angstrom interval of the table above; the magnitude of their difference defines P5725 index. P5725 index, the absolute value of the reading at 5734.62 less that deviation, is 13.9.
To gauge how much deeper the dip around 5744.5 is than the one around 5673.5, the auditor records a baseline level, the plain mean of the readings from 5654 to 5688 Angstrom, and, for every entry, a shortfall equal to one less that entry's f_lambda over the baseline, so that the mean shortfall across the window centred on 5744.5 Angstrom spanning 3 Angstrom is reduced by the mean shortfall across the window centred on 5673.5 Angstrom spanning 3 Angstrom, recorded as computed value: -0.30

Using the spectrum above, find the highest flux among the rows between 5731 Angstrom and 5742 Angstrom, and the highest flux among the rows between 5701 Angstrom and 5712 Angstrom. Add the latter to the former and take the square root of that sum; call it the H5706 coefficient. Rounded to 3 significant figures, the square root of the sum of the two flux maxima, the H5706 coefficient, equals 5.82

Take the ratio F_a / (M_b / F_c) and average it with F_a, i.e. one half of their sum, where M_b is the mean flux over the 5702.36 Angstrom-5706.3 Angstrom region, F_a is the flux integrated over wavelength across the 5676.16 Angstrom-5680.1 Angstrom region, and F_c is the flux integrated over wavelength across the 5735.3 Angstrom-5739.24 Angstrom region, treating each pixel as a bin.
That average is 146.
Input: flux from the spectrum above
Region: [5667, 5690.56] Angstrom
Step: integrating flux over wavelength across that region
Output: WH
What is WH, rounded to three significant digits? 319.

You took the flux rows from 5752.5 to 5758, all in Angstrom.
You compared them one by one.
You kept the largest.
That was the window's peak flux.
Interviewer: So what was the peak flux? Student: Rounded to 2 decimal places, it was 19.70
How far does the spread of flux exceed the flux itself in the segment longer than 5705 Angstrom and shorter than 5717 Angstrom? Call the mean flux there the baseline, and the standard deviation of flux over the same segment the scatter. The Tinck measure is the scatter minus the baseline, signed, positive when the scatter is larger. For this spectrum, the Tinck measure -13.9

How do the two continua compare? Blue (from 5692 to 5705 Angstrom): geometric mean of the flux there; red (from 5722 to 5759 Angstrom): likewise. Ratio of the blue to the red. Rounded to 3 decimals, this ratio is 0.850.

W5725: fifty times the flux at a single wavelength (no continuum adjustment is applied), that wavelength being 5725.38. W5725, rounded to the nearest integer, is 850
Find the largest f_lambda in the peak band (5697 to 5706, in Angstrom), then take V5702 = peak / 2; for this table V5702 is 8.0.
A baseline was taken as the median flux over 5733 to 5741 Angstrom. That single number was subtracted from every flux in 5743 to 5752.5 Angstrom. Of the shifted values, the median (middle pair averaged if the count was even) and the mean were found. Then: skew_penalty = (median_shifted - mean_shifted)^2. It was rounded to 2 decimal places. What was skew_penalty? 0.01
